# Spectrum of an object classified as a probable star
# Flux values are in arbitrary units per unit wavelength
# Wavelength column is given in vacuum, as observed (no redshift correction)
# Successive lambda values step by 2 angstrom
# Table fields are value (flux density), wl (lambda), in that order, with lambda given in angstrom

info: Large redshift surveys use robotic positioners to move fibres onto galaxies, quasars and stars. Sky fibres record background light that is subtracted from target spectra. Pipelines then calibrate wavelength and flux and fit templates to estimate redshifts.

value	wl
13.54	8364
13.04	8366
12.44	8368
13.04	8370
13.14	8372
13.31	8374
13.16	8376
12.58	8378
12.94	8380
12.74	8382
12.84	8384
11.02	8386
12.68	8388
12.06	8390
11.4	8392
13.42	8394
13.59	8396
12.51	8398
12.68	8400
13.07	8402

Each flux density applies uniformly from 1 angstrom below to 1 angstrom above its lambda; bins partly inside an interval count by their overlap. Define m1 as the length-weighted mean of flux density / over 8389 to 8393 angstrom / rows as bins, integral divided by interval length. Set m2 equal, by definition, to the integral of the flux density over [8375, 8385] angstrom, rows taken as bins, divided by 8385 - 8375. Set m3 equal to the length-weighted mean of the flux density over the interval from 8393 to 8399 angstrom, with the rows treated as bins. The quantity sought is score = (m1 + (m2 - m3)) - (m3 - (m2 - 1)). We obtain 10.1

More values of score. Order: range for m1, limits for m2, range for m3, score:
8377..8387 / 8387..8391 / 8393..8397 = 9.2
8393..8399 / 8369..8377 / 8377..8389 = 13.6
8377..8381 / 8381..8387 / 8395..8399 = 10.1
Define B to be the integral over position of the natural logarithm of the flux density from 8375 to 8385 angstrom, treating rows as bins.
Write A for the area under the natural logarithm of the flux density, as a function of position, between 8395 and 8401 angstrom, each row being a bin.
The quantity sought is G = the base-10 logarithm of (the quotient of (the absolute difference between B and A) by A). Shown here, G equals -0.2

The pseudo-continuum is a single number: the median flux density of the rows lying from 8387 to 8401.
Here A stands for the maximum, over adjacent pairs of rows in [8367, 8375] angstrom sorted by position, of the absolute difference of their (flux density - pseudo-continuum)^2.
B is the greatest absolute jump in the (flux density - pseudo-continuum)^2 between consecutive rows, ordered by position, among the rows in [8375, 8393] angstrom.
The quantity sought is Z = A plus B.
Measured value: 2.9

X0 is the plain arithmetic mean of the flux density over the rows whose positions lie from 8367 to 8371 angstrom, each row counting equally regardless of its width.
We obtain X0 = 12.7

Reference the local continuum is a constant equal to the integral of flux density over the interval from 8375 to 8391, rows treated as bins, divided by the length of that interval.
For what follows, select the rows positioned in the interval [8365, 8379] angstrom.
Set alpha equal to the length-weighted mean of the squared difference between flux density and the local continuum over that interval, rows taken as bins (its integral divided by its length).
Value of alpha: 0.30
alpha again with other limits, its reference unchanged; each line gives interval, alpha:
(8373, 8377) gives 0.54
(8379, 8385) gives 0.12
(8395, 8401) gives 0.40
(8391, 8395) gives 1.03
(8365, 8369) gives 0.15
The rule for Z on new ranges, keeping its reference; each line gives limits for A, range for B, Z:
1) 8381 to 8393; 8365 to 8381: 3.0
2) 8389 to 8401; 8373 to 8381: 1.5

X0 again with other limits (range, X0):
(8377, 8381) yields 12.8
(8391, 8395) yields 12.4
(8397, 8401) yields 12.6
